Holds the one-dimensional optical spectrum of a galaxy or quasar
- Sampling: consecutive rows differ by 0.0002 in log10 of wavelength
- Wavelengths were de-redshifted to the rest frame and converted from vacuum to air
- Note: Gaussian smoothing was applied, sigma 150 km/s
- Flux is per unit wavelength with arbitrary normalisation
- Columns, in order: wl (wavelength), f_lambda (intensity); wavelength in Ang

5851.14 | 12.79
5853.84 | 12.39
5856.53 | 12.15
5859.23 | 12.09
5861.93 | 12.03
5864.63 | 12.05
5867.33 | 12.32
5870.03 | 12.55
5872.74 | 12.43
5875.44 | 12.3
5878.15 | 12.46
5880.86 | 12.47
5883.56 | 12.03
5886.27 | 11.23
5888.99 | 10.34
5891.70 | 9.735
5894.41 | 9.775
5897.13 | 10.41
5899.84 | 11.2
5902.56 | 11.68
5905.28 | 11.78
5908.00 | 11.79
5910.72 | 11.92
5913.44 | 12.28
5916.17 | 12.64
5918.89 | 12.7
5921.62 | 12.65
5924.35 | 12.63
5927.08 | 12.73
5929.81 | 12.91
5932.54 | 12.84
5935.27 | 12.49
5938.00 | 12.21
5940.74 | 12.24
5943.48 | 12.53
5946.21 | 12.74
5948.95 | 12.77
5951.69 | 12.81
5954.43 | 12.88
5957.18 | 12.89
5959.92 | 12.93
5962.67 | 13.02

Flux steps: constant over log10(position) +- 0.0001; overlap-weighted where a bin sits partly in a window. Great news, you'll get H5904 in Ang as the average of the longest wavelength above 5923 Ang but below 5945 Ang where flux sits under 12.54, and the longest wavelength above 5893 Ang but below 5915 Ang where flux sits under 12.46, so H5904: 5928.5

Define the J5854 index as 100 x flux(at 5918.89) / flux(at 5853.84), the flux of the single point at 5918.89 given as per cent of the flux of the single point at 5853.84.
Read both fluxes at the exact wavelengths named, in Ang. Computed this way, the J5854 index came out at 103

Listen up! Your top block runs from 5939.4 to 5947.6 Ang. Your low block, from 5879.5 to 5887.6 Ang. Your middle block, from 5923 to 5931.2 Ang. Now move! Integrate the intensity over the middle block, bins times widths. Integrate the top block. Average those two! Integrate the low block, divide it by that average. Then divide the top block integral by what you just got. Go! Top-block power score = 110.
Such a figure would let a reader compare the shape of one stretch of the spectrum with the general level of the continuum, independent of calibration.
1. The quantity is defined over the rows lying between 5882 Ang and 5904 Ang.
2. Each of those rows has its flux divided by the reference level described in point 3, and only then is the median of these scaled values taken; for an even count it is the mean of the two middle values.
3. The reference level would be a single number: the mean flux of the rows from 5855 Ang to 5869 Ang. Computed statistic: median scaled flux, 0.89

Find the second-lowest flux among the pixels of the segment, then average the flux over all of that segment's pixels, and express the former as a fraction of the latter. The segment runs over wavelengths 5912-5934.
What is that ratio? 0.997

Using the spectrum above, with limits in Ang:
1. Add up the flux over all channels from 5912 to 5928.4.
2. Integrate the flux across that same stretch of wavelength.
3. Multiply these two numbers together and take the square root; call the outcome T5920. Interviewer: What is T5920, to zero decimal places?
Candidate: 125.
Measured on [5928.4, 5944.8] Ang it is 124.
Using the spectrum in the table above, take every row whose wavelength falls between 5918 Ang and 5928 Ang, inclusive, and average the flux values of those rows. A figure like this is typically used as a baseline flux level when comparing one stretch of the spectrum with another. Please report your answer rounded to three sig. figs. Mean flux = 12.7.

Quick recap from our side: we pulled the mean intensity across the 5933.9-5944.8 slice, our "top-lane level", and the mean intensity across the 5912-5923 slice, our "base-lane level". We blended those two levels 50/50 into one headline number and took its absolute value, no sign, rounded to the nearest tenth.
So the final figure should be 12.5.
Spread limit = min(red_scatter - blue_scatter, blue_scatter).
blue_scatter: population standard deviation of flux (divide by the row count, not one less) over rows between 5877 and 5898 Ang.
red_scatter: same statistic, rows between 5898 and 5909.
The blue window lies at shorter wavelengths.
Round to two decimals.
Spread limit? -0.83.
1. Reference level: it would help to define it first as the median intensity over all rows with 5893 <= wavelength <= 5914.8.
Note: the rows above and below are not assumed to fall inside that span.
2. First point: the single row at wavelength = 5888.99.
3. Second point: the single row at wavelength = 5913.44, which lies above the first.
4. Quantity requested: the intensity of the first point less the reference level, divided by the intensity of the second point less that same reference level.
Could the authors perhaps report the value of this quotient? -2.5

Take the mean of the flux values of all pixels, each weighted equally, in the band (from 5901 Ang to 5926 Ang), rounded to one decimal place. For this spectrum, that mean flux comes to 12.2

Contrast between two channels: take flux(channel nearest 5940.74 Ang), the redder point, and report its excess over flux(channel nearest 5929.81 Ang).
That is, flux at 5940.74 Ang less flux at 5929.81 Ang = -0.7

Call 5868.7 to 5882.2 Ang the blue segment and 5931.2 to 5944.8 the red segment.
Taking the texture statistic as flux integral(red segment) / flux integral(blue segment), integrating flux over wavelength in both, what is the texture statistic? 1.01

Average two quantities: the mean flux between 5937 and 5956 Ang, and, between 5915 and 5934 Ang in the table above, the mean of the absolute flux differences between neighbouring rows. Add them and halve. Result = 6.34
